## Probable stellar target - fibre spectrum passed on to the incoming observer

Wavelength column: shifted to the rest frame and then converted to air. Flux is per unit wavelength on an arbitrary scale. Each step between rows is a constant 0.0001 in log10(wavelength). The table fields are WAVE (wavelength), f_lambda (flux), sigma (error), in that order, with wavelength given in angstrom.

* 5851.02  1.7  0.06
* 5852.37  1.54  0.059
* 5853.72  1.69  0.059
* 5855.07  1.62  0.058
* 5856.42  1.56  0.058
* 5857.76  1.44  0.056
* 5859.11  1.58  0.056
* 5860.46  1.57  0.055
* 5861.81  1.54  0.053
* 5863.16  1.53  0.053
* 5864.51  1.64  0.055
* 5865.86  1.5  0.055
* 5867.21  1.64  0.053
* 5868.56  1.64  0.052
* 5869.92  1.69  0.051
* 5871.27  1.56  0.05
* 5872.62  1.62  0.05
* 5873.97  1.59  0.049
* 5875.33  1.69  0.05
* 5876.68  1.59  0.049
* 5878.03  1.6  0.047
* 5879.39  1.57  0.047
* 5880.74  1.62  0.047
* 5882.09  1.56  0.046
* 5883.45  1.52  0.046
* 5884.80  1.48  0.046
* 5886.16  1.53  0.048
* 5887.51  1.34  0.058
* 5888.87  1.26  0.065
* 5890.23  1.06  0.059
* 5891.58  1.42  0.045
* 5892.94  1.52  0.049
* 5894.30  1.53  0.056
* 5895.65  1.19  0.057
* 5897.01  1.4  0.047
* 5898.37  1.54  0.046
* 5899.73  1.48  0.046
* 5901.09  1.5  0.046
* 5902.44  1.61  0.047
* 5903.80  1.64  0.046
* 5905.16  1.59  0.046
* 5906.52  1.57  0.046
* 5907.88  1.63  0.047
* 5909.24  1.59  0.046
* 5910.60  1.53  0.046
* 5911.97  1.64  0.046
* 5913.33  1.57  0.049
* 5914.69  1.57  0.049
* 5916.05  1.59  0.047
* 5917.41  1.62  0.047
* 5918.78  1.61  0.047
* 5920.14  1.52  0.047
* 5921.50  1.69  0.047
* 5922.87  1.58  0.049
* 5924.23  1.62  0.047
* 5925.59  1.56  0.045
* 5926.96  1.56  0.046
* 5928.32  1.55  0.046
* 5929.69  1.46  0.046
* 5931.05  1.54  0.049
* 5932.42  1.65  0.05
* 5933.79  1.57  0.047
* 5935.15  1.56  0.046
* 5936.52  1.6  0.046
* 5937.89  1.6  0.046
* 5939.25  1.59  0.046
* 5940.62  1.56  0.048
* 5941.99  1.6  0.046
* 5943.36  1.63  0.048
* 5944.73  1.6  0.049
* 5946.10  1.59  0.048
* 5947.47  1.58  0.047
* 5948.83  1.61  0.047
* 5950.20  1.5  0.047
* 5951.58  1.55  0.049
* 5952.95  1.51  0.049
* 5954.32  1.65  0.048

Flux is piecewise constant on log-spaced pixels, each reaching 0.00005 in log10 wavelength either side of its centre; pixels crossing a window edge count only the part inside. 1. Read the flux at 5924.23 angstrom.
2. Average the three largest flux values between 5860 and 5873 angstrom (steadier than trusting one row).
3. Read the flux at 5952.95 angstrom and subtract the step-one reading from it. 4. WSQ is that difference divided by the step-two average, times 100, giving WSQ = -7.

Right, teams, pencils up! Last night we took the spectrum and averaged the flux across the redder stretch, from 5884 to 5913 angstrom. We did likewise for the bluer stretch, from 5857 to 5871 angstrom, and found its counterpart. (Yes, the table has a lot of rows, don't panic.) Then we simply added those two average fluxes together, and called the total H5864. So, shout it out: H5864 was 3.06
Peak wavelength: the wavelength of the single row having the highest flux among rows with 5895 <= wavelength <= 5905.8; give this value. 5903.80 angstrom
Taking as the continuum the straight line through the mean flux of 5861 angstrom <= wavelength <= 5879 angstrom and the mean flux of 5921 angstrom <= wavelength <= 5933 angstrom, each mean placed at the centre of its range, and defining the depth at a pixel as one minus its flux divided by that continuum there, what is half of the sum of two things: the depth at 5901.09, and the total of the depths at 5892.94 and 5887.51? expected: 0.13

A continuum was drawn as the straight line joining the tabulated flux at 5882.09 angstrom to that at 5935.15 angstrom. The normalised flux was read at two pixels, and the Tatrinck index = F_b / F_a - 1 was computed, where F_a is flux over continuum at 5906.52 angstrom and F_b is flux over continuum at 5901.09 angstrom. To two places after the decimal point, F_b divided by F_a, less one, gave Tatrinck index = -0.04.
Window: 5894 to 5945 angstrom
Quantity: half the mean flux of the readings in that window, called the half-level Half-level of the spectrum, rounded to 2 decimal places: 0.78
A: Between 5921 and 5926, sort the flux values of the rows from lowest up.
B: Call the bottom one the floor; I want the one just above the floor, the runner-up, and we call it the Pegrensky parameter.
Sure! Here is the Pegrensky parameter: 1.58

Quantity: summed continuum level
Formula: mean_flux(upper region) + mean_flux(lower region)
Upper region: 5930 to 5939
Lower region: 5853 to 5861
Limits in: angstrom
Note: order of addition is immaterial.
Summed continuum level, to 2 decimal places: 3.16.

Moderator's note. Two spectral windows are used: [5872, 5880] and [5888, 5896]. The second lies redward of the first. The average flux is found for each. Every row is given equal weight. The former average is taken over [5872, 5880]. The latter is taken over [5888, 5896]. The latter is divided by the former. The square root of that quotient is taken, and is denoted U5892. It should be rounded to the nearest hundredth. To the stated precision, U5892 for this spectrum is 0.91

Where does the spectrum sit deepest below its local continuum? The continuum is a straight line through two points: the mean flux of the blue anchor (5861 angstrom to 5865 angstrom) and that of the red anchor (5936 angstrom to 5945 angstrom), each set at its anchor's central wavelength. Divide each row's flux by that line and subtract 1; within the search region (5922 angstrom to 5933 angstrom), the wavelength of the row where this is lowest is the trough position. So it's 5929.69 angstrom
